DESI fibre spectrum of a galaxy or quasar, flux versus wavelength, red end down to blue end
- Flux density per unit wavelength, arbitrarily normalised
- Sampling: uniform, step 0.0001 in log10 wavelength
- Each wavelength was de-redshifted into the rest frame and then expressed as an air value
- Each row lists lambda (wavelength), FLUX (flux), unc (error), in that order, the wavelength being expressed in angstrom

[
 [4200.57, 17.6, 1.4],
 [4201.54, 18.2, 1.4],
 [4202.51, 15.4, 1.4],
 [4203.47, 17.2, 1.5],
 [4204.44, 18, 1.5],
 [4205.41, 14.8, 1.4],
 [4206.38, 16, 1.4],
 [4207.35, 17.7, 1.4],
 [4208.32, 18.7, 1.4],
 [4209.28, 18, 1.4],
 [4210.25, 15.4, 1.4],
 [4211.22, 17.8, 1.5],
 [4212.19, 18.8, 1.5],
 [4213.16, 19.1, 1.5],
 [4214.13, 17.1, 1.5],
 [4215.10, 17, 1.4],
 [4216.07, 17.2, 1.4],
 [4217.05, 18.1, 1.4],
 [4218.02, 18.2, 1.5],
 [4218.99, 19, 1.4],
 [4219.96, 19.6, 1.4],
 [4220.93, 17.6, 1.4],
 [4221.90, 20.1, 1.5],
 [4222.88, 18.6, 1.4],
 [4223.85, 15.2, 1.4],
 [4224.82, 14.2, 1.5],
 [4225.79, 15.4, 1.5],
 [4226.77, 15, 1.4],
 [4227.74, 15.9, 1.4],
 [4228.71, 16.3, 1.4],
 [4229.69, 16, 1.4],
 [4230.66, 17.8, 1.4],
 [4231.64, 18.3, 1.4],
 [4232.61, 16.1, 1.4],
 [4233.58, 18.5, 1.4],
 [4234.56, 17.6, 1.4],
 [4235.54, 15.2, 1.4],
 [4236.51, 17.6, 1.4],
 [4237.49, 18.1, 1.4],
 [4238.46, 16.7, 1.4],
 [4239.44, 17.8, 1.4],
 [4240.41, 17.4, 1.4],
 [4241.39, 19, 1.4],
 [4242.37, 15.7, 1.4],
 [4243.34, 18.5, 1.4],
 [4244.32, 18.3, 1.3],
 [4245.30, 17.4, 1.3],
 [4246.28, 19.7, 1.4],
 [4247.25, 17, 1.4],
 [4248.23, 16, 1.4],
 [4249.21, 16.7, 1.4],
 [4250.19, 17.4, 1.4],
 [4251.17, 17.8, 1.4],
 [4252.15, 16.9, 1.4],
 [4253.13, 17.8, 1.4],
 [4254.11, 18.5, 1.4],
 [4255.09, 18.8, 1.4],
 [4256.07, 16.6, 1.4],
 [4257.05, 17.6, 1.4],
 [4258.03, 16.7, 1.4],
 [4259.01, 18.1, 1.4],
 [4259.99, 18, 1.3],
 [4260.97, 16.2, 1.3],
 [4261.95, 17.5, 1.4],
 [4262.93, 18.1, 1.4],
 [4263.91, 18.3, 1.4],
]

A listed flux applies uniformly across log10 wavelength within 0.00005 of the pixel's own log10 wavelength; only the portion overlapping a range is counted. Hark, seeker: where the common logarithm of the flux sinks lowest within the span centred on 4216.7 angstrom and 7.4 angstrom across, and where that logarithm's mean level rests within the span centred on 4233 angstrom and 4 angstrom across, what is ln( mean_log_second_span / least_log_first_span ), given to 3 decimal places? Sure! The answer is 0.012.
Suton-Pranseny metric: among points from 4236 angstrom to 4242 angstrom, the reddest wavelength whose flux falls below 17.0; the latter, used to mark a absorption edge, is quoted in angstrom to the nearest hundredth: 4238.46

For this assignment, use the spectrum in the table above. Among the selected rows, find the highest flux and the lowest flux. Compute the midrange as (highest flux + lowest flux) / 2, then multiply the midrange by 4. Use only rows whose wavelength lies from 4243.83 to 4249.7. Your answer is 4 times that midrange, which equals 71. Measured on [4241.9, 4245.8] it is 68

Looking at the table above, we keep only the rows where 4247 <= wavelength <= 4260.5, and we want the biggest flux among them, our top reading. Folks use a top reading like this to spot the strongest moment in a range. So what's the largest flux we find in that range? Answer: 18.8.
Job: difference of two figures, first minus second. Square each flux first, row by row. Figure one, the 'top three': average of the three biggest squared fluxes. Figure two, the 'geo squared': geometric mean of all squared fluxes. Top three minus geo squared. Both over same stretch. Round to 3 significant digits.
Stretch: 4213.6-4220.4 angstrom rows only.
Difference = 34.6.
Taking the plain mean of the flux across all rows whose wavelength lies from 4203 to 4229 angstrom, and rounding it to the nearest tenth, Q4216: 17.3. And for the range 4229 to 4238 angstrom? 17.2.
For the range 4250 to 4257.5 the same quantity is 17.7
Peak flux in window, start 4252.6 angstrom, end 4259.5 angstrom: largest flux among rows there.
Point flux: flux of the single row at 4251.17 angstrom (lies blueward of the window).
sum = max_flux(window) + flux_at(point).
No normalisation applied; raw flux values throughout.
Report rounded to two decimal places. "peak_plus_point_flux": 36.60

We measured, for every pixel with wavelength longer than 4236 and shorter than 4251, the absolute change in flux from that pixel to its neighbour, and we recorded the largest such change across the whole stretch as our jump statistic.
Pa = 3.30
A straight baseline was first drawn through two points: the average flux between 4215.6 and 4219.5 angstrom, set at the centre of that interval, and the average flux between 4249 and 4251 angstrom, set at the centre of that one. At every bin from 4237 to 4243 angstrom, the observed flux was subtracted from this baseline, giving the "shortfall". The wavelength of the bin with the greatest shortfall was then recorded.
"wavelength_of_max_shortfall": 4242.37 angstrom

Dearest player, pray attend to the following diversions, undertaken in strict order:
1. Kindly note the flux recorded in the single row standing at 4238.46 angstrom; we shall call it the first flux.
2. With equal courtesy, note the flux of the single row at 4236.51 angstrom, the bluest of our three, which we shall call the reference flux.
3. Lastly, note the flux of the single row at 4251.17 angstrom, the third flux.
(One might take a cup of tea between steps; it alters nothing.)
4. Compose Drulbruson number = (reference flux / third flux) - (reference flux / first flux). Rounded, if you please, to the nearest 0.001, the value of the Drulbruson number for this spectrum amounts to -0.065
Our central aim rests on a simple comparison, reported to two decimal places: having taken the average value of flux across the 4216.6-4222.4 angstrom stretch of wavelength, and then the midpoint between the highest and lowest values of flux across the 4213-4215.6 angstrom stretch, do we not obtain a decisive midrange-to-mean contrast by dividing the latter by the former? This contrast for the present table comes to 0.96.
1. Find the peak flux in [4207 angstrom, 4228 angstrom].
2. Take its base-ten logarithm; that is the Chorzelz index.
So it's 1.30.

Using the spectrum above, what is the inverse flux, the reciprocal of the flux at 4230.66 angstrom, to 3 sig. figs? 0.0562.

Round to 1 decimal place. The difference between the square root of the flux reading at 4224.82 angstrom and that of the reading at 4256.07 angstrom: -0.3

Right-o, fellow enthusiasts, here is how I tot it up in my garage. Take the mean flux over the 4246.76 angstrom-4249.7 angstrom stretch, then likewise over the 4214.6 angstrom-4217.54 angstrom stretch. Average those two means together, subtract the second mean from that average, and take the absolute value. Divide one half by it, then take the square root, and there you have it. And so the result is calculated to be 1.1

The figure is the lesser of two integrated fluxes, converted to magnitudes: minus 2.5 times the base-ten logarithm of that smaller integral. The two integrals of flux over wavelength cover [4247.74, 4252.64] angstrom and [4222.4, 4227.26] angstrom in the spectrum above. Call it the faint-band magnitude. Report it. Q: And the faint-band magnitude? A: -4.71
